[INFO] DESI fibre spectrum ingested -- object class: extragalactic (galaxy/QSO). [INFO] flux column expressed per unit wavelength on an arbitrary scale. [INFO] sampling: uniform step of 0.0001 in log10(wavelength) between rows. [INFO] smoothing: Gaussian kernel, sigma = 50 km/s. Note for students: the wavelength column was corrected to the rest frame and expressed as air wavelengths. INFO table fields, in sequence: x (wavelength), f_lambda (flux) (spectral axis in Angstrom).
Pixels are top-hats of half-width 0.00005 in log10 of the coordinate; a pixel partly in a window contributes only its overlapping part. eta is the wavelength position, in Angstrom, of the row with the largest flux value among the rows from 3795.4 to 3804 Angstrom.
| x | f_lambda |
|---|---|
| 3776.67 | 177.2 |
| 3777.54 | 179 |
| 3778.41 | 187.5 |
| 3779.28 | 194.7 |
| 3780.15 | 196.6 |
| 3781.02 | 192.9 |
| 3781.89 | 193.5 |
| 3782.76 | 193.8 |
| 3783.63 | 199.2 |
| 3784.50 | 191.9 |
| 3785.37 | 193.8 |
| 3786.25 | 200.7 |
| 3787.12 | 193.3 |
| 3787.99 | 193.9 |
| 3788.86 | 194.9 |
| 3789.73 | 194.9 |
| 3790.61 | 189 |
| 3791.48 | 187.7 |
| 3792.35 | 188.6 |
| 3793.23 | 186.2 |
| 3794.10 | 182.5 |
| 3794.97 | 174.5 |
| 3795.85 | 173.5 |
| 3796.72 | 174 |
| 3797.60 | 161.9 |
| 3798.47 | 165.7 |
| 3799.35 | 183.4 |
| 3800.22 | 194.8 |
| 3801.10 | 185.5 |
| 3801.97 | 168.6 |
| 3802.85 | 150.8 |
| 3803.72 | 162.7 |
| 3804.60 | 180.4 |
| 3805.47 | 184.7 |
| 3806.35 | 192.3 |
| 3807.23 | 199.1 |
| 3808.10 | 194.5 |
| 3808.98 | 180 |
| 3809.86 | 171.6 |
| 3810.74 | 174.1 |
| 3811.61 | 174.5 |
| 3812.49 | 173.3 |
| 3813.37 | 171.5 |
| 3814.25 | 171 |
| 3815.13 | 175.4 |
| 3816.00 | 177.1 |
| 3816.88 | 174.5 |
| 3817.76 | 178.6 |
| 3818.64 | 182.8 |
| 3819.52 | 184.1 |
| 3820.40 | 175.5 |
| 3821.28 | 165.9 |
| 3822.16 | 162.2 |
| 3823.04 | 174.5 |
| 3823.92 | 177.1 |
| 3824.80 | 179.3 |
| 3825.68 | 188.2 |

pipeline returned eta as 3800.22 Angstrom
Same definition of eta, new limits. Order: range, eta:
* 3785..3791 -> 3786.25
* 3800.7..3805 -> 3801.10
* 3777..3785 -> 3783.63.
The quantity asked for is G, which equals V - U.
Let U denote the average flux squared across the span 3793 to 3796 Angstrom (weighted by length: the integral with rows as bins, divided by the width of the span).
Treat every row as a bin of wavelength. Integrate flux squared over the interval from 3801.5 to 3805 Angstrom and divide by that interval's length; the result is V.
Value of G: -4578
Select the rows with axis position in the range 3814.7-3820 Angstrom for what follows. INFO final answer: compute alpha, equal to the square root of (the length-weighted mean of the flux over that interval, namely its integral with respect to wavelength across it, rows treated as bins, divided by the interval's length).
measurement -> 13.4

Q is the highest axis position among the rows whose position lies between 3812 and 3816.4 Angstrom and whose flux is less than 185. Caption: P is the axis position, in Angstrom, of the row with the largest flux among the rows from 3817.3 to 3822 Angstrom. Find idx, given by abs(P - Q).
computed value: 3.5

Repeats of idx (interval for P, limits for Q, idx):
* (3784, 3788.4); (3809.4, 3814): 27.1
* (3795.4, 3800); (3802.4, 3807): 6.1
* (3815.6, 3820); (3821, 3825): 5.3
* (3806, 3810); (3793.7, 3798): 9.6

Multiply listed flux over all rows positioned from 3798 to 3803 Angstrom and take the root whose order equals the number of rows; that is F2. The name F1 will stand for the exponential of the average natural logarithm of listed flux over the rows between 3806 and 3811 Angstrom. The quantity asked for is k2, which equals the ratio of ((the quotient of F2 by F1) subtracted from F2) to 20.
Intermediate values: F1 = 185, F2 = 174.2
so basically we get 8.66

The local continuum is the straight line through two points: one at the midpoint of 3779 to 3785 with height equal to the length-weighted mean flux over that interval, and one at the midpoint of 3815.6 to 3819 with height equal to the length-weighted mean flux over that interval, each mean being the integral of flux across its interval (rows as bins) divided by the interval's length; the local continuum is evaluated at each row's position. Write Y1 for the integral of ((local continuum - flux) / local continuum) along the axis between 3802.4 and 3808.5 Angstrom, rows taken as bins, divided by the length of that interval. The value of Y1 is 0.02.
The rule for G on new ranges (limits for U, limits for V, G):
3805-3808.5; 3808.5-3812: -6421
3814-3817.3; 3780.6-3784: 7397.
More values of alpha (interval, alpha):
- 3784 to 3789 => 14.0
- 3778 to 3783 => 13.9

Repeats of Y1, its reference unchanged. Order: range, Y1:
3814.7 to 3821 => 0.00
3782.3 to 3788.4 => -0.01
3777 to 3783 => 0.03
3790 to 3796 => 0.03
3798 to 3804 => 0.07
